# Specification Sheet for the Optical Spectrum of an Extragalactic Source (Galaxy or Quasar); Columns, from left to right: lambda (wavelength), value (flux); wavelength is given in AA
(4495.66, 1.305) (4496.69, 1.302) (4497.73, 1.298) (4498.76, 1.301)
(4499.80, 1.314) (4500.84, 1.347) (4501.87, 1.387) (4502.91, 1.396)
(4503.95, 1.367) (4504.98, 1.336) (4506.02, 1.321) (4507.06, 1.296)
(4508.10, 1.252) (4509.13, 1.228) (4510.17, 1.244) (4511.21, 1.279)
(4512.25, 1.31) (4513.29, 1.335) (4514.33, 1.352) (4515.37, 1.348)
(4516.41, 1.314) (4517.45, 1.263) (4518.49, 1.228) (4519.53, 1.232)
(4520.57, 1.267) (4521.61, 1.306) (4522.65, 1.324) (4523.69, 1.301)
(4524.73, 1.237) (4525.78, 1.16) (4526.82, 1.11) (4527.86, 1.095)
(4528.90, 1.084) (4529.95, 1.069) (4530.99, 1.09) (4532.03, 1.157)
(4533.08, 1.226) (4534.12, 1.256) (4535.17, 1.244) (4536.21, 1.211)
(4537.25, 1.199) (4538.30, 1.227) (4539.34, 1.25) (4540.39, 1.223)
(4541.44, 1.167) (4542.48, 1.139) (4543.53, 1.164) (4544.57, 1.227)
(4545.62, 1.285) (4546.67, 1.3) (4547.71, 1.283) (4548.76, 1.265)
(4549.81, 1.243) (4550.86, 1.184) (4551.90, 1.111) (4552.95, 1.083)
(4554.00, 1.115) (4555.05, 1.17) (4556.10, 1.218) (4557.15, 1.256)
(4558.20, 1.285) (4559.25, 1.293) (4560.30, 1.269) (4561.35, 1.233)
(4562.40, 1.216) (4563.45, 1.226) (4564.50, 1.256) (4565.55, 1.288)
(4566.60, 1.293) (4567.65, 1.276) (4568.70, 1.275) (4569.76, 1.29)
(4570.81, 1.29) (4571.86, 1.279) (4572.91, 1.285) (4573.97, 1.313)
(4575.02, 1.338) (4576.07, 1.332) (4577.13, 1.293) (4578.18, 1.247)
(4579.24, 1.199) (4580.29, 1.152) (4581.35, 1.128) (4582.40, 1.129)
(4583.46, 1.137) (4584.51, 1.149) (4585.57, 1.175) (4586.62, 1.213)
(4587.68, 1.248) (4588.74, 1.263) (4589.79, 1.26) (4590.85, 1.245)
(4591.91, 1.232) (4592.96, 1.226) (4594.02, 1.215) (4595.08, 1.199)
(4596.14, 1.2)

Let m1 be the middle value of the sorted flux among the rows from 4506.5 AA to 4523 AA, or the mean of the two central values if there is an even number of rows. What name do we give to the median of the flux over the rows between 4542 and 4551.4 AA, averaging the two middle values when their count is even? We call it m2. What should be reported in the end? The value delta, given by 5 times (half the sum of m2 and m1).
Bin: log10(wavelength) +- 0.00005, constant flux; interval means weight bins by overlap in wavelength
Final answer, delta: 6.33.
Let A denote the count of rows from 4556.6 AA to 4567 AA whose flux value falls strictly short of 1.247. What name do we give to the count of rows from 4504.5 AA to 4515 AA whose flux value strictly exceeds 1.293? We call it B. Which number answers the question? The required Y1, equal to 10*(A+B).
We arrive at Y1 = 90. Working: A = 3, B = 6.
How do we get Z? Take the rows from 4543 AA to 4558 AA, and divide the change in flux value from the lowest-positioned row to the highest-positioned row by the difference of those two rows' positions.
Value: 0.007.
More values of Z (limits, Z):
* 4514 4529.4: -0.018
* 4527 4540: 0.014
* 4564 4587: -0.002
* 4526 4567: 0.005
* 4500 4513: -0.003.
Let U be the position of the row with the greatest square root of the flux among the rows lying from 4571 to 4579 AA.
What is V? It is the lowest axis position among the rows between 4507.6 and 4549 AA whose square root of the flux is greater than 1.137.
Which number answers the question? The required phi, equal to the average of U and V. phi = 4543.6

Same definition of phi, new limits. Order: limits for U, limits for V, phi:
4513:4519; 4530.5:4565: 4530.5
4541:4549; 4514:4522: 4530.5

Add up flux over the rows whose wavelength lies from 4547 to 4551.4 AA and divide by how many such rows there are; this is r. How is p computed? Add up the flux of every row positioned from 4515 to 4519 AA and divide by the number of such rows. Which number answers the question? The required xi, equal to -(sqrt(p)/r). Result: -0.91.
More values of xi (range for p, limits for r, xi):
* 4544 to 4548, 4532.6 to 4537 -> -0.91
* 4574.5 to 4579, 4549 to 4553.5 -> -0.99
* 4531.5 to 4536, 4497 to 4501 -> -0.84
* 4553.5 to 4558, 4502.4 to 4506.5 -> -0.80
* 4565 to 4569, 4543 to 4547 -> -0.91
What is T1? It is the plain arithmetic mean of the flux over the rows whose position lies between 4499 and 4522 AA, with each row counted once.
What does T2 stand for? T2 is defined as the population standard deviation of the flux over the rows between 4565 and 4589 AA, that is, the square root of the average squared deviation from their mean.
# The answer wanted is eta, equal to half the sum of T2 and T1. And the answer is 0.69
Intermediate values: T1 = 1.31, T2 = 0.066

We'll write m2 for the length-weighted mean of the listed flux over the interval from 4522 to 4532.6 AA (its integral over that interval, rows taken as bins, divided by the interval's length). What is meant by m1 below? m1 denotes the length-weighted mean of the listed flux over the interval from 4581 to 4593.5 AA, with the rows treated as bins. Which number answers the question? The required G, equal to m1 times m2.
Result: 1.40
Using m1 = 1.20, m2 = 1.16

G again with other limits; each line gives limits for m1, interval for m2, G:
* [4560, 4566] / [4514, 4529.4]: 1.55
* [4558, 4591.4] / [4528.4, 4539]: 1.47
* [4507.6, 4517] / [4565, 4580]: 1.66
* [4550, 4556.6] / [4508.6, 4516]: 1.50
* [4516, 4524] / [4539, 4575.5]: 1.59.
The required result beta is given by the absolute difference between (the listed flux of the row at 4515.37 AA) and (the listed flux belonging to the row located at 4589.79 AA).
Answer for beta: 0.09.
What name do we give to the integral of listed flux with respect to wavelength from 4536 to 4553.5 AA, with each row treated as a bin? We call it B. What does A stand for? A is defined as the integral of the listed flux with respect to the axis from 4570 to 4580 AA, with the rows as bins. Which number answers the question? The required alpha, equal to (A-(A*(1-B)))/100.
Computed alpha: 2.7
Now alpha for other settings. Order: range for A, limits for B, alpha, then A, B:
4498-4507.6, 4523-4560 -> 5.7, 13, 44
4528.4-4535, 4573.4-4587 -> 1.3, 8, 17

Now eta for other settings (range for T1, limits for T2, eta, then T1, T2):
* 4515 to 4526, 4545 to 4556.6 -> 0.67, 1.27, 0.074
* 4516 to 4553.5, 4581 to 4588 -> 0.63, 1.21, 0.043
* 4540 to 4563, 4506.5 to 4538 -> 0.65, 1.21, 0.080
